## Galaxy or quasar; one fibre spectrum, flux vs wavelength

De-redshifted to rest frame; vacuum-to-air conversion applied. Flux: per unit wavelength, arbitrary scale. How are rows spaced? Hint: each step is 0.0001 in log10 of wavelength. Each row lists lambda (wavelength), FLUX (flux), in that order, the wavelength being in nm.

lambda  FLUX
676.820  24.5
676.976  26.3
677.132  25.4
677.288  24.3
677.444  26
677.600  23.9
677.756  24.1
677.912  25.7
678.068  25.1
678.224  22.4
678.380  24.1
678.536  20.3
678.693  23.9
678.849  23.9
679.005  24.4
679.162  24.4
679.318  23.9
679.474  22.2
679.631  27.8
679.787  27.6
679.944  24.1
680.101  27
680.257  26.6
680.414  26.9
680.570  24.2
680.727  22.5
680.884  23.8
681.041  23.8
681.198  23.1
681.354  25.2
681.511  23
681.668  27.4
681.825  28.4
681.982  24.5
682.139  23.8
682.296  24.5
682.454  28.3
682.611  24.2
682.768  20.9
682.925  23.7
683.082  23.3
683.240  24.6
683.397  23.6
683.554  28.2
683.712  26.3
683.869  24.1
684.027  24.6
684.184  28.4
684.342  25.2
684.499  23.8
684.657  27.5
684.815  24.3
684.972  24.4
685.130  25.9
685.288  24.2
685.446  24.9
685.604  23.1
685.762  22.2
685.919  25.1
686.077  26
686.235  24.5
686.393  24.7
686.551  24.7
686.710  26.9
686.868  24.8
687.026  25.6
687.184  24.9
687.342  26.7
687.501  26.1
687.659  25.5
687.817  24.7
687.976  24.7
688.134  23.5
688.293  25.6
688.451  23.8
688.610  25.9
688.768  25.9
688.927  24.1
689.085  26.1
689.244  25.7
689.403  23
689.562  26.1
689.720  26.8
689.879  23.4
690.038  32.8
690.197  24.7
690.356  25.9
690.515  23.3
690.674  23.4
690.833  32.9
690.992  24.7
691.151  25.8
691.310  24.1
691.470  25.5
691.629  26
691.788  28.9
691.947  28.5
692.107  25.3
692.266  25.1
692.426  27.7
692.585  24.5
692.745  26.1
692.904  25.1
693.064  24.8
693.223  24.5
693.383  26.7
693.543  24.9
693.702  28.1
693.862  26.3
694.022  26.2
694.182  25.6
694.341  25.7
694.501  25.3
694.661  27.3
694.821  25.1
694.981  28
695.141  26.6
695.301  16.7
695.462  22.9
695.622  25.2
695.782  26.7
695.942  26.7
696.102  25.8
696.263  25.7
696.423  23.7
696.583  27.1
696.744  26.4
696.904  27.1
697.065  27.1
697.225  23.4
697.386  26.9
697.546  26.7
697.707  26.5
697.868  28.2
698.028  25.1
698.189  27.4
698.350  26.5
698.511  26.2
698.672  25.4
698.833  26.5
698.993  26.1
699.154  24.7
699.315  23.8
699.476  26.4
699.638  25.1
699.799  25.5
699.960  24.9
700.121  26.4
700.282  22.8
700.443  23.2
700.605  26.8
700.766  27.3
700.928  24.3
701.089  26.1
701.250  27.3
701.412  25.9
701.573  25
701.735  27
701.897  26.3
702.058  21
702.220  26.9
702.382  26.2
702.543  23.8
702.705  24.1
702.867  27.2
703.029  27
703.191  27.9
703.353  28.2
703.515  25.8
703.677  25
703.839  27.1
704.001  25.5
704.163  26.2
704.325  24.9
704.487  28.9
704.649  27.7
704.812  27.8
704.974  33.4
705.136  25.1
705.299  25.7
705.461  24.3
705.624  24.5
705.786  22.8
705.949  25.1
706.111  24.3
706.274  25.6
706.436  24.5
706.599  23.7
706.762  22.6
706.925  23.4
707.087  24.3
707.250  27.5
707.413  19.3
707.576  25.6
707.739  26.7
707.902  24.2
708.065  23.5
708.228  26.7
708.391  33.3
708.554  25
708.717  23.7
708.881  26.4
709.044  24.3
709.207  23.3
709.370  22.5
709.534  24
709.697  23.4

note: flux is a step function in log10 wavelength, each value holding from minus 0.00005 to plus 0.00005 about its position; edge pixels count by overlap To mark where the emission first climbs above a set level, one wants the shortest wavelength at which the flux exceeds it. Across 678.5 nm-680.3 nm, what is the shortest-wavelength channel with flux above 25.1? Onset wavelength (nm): 679.631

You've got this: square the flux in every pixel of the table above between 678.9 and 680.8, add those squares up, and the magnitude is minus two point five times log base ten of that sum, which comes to -9.7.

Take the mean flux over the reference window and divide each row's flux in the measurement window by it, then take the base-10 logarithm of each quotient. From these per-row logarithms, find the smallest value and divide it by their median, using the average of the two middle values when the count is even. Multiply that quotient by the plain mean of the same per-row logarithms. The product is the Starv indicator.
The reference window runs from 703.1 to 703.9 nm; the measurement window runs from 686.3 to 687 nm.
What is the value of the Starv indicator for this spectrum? -0.026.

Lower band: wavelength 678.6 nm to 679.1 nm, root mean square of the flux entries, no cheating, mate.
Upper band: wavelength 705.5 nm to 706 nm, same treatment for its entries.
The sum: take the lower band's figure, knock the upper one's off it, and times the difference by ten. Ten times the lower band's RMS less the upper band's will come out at -1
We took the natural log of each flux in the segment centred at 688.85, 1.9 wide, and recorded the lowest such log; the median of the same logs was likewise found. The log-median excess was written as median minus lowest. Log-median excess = 0.109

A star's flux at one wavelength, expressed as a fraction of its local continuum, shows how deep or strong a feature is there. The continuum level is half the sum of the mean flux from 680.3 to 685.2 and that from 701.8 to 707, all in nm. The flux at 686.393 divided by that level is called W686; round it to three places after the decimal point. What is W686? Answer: 0.976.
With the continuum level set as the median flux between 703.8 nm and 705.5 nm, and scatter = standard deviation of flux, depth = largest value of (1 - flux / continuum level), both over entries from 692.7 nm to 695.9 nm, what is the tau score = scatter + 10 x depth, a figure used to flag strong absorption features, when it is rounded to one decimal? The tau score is 6.0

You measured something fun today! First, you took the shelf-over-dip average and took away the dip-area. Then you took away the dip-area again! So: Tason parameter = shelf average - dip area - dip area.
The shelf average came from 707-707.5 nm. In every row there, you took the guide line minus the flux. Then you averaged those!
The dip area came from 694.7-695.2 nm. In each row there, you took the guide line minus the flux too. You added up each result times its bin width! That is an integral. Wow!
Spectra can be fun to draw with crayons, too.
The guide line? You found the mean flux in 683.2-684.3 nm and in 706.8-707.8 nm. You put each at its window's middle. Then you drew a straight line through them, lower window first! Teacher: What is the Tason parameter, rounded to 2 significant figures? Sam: 2.2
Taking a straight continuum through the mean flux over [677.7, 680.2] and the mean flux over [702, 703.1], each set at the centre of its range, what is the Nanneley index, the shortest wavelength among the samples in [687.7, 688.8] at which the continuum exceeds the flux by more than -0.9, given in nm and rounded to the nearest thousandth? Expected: 687.817 nm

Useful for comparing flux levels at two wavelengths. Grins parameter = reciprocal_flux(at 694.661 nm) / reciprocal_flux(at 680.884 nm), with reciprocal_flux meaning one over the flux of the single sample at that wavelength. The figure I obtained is 0.87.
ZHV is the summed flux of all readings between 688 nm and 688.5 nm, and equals 73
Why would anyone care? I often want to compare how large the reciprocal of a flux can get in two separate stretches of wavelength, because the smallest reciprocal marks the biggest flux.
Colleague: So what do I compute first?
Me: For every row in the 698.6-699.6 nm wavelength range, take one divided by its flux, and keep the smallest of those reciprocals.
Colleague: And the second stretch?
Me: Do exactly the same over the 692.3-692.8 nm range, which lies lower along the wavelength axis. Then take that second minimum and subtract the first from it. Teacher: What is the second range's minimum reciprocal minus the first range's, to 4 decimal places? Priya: -0.0016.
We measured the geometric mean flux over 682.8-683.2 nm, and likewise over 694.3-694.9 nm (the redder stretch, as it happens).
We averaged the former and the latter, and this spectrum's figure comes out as 24.7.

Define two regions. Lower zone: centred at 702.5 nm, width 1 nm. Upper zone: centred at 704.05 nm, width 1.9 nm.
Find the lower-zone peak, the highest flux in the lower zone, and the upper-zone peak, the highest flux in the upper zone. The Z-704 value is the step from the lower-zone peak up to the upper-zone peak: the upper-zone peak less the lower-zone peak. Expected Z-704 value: 6.2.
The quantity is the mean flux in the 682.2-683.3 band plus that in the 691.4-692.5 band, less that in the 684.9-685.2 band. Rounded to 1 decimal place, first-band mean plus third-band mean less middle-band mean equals 25.8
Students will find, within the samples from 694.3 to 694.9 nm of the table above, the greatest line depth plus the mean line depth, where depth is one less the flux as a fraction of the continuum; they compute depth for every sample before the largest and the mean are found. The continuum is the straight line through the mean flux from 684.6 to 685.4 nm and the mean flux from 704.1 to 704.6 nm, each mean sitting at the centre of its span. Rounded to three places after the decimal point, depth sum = 0.038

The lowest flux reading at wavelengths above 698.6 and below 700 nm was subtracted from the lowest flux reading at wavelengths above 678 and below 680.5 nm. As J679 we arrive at -3.5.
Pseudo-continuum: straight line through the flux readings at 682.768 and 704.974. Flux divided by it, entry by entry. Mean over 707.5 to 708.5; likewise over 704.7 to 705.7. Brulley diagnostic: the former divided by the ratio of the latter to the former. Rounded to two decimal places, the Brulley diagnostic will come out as 0.72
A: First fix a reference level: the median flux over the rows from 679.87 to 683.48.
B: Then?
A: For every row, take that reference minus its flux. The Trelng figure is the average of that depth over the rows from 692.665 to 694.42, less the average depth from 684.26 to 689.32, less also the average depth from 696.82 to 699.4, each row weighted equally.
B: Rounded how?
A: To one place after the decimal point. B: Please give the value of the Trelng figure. 1.1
